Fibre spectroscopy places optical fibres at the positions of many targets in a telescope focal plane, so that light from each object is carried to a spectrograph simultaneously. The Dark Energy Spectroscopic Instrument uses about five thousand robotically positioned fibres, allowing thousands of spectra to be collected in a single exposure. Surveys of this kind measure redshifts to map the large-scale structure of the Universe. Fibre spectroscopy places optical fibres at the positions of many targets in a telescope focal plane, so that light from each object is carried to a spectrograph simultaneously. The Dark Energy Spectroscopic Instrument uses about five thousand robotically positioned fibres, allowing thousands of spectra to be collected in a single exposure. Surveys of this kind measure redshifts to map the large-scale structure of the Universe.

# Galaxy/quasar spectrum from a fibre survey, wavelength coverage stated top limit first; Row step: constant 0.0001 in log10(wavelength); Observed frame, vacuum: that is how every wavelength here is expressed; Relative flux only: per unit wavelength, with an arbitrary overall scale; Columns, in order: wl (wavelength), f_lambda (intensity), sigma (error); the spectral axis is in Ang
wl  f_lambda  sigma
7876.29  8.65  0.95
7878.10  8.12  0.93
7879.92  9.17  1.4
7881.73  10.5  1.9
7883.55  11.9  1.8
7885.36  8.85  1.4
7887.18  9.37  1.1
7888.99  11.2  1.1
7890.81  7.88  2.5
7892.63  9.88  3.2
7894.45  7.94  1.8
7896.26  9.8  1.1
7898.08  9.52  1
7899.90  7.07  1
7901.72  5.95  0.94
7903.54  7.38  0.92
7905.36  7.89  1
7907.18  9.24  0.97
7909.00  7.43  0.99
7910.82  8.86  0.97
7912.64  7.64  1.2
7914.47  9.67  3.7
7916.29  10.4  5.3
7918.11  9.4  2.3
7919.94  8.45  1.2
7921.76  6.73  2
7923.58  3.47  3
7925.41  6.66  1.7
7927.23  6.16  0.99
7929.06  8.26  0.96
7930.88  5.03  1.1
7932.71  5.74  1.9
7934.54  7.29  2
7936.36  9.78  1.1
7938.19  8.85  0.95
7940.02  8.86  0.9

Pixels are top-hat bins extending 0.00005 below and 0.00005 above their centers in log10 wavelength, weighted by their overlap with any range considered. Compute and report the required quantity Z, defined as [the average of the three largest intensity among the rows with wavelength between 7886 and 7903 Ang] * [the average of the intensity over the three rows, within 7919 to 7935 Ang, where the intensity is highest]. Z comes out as 82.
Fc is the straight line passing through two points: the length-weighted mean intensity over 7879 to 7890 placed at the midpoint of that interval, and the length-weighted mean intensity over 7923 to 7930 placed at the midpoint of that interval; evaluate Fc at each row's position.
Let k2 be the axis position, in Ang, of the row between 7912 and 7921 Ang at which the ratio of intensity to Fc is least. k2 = 7912.64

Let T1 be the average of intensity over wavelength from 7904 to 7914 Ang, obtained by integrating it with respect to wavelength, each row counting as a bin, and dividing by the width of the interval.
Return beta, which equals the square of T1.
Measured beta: 68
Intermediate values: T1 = 8.2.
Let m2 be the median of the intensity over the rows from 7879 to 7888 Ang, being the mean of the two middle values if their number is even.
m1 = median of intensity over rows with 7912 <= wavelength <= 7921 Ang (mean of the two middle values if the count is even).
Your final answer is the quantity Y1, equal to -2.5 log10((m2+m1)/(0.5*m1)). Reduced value -1.5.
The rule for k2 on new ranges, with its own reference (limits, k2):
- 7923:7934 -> 7923.58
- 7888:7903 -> 7901.72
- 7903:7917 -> 7903.54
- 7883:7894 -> 7890.81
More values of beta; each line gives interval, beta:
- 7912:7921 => 83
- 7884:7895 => 87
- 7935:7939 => 83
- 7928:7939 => 56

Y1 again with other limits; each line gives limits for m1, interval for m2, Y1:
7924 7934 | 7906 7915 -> -1.7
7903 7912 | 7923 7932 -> -1.4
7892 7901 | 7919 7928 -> -1.3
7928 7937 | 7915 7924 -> -1.6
